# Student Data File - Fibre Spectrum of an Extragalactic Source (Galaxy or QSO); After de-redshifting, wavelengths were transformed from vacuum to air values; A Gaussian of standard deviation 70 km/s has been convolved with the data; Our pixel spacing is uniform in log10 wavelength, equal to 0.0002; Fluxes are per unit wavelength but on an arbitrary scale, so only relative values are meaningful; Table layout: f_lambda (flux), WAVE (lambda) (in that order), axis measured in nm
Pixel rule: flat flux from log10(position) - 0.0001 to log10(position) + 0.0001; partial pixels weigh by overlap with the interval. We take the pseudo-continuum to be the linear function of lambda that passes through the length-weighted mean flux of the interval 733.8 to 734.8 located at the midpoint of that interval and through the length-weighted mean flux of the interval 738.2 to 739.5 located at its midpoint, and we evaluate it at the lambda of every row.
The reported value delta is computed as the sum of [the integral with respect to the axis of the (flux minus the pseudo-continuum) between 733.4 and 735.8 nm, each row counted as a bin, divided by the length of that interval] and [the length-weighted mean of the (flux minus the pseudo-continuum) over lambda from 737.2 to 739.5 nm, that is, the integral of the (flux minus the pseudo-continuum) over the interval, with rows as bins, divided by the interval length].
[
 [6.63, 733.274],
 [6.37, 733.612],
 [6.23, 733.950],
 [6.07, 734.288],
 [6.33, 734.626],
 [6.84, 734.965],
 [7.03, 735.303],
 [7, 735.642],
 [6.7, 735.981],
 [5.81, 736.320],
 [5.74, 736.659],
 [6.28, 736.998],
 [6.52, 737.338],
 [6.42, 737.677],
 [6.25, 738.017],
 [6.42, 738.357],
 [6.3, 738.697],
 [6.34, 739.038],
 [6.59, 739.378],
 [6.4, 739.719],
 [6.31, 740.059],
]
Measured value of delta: 0.35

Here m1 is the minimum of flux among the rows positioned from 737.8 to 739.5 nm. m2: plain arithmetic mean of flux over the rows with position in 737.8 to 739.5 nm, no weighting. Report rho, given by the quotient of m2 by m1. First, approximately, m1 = 6.25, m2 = 6.38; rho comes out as 1.02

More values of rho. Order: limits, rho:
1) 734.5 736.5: 1.14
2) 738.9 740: 1.02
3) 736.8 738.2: 1.02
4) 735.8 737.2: 1.07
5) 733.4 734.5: 1.03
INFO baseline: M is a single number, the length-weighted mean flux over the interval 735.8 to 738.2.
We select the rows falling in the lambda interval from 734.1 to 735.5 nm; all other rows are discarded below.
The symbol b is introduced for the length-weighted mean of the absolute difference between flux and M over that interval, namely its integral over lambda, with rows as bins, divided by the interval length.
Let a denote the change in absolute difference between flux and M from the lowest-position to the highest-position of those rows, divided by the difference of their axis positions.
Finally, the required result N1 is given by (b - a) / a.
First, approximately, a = 0.59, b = 0.41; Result -0.3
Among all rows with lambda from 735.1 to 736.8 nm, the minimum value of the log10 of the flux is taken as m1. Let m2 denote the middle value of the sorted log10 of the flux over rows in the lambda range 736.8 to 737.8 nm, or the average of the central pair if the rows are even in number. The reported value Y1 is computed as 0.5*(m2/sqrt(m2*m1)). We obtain 0.516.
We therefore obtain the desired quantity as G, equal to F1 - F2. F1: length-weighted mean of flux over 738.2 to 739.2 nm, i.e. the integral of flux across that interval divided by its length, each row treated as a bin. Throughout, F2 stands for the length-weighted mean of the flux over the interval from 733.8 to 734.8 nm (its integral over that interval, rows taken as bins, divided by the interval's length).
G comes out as 0.14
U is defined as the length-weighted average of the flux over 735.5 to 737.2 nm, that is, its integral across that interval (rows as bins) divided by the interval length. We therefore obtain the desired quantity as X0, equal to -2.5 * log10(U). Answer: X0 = -2.00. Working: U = 6.30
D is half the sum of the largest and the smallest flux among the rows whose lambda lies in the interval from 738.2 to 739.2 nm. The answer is 6.36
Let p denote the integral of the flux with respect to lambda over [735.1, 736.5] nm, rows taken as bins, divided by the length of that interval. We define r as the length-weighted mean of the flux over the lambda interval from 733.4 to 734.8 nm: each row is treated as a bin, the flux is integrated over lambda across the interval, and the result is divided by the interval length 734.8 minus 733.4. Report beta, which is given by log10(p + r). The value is 1.11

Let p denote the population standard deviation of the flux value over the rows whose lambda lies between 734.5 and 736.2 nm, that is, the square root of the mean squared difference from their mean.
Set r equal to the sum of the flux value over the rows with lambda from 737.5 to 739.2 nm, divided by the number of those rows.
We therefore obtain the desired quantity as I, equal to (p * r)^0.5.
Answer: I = 1.3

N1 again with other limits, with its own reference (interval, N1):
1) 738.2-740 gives -11.4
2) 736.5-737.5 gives -1.8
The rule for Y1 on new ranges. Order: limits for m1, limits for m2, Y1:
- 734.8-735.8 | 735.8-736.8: 0.478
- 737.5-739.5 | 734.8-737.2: 0.509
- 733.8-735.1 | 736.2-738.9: 0.505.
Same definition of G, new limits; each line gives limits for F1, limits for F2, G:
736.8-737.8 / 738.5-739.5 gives -0.01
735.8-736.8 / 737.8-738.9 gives -0.22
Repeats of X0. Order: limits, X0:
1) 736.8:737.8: -2.01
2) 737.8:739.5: -2.01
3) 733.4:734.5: -1.99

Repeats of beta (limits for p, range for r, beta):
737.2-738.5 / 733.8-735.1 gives 1.11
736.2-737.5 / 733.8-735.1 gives 1.10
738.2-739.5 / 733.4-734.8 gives 1.10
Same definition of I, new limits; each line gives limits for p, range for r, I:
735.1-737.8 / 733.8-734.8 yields 1.7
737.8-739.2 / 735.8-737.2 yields 0.6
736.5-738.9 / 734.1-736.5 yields 1.2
